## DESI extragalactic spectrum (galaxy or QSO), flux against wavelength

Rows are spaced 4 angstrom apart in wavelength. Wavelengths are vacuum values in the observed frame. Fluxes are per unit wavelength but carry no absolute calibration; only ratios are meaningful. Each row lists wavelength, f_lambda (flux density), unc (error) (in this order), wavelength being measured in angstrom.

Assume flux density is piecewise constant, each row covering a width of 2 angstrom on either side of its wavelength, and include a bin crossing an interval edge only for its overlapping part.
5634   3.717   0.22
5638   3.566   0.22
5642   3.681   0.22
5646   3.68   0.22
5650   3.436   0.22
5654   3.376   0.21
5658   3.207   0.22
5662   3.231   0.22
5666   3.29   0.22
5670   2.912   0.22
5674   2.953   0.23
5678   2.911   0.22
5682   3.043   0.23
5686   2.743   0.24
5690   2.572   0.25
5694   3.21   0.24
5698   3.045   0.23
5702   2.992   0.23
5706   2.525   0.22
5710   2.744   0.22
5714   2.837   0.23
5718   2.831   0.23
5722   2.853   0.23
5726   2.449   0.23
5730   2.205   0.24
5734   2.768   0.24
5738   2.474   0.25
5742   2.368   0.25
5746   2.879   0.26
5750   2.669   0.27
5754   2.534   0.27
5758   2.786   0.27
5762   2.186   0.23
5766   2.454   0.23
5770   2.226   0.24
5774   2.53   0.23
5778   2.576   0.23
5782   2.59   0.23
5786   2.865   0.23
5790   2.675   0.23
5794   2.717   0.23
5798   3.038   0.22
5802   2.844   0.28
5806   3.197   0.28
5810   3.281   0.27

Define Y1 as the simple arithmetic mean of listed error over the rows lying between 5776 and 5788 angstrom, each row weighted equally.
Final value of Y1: 0.230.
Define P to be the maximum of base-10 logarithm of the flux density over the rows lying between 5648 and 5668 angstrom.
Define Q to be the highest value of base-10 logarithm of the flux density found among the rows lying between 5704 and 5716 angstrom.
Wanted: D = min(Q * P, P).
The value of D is 0.24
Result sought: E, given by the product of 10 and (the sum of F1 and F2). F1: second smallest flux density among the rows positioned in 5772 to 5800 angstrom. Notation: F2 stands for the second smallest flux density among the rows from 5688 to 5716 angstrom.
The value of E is 51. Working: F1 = 2.576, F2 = 2.572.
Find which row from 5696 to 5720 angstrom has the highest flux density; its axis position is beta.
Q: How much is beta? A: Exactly 5698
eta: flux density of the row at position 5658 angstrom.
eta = 3.207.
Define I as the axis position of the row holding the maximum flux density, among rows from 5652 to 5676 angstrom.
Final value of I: 5654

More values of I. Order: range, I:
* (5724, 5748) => 5746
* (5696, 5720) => 5698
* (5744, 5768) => 5746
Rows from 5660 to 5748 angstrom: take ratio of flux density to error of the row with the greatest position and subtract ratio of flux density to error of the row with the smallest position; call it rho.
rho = -4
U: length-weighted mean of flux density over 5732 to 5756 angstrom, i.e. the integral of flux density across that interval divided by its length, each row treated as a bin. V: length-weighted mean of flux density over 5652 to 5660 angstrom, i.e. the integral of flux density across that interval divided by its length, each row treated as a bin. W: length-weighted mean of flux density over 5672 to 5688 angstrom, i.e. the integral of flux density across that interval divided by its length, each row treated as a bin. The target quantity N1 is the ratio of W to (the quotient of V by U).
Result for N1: 2.3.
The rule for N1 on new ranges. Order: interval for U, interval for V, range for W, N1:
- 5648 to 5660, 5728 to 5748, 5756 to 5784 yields 3.3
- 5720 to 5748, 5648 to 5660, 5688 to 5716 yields 2.2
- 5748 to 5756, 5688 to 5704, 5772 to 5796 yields 2.3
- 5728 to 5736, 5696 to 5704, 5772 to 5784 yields 2.1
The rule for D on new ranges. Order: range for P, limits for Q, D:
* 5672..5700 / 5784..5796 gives 0.23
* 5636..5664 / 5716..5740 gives 0.26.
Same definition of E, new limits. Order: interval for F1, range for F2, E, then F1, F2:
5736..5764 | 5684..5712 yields 49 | 2.368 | 2.572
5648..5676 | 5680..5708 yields 55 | 2.953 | 2.572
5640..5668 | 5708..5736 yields 57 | 3.231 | 2.449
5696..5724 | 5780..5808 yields 54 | 2.744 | 2.675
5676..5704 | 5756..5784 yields 50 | 2.743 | 2.226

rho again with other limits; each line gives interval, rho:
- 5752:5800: 4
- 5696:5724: -1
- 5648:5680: -2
